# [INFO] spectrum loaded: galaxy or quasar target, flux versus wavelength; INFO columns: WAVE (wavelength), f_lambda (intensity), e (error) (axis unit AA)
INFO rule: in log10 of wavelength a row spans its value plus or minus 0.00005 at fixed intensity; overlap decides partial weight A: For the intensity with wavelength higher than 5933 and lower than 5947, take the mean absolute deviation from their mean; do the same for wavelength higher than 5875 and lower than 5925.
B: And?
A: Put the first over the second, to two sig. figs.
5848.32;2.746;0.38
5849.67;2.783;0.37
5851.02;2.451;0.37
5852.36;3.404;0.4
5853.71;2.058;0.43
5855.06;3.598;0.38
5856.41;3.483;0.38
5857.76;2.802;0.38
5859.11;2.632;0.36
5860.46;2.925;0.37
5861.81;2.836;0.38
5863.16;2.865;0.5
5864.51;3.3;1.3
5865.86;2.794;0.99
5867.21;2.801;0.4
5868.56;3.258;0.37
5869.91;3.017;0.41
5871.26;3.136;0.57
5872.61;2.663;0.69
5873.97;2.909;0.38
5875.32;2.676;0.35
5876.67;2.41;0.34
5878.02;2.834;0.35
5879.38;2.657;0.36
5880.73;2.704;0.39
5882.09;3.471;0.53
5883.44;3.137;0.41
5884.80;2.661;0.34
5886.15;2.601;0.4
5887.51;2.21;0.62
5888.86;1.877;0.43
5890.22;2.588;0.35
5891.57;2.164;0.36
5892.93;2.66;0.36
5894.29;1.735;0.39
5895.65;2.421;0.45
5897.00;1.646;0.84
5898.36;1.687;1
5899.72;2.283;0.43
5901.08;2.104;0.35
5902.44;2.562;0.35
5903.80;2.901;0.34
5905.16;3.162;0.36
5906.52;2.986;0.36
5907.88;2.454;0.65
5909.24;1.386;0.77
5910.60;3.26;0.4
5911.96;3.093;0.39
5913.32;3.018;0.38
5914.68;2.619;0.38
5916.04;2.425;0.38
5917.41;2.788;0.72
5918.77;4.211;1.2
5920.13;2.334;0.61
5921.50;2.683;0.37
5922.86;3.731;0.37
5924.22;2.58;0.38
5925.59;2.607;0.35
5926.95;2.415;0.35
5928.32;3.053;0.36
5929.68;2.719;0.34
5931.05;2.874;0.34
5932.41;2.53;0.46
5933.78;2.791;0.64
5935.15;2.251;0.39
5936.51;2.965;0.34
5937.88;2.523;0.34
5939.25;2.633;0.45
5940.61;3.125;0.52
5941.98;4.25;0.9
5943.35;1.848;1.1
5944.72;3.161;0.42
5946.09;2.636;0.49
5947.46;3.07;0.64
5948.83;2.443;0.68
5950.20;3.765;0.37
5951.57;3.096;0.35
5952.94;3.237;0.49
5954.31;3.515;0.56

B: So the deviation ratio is 1.1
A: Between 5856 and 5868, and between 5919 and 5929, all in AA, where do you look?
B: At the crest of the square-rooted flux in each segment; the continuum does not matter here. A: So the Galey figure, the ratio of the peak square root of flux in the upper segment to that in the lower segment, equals 1.03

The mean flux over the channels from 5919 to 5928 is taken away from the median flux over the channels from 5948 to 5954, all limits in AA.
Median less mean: 0.4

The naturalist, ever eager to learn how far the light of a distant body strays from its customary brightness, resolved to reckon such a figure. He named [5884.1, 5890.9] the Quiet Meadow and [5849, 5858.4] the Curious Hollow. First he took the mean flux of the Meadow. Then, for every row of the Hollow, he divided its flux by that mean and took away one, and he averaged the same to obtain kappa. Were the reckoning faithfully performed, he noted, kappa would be 0.23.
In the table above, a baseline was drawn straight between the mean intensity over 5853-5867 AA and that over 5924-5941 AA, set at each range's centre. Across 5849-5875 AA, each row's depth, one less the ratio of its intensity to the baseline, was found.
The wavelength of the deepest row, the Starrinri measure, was 5853.71 AA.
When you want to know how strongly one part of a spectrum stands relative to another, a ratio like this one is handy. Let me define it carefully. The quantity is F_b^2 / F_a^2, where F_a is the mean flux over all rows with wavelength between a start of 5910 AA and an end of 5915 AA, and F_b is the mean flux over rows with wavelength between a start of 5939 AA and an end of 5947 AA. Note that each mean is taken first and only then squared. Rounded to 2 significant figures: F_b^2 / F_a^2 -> 0.96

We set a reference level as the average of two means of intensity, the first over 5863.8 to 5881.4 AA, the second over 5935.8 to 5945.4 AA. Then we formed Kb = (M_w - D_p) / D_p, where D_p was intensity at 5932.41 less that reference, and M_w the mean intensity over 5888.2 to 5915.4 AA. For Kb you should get -7.7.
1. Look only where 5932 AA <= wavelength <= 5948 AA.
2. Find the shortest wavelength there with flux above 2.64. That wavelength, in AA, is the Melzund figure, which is 5933.78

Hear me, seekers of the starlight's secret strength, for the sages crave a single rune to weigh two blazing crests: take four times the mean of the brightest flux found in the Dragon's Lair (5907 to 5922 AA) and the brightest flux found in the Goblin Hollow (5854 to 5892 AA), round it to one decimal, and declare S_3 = 15.6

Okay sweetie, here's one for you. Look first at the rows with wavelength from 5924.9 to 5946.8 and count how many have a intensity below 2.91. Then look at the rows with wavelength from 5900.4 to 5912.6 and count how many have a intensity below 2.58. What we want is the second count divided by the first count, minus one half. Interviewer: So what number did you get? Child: -0.14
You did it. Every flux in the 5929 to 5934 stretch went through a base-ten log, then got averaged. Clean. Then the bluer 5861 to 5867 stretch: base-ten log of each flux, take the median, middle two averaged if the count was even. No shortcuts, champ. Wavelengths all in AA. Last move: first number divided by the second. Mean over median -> 0.96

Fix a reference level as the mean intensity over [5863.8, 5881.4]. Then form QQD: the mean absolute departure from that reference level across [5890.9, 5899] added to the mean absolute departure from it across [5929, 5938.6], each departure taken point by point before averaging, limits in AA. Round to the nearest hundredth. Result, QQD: 1.03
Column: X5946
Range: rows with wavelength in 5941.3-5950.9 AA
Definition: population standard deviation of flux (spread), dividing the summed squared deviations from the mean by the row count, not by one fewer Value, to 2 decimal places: 0.75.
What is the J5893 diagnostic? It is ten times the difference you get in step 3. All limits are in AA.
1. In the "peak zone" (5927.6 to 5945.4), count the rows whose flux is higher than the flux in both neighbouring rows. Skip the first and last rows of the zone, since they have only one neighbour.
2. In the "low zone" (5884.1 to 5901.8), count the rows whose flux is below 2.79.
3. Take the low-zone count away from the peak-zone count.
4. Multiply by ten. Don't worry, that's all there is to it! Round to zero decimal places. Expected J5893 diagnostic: -90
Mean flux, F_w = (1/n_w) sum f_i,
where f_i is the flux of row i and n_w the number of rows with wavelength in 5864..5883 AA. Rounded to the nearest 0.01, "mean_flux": 2.90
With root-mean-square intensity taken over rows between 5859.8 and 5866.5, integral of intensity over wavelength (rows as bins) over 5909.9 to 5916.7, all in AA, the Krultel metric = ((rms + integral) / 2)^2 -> 127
